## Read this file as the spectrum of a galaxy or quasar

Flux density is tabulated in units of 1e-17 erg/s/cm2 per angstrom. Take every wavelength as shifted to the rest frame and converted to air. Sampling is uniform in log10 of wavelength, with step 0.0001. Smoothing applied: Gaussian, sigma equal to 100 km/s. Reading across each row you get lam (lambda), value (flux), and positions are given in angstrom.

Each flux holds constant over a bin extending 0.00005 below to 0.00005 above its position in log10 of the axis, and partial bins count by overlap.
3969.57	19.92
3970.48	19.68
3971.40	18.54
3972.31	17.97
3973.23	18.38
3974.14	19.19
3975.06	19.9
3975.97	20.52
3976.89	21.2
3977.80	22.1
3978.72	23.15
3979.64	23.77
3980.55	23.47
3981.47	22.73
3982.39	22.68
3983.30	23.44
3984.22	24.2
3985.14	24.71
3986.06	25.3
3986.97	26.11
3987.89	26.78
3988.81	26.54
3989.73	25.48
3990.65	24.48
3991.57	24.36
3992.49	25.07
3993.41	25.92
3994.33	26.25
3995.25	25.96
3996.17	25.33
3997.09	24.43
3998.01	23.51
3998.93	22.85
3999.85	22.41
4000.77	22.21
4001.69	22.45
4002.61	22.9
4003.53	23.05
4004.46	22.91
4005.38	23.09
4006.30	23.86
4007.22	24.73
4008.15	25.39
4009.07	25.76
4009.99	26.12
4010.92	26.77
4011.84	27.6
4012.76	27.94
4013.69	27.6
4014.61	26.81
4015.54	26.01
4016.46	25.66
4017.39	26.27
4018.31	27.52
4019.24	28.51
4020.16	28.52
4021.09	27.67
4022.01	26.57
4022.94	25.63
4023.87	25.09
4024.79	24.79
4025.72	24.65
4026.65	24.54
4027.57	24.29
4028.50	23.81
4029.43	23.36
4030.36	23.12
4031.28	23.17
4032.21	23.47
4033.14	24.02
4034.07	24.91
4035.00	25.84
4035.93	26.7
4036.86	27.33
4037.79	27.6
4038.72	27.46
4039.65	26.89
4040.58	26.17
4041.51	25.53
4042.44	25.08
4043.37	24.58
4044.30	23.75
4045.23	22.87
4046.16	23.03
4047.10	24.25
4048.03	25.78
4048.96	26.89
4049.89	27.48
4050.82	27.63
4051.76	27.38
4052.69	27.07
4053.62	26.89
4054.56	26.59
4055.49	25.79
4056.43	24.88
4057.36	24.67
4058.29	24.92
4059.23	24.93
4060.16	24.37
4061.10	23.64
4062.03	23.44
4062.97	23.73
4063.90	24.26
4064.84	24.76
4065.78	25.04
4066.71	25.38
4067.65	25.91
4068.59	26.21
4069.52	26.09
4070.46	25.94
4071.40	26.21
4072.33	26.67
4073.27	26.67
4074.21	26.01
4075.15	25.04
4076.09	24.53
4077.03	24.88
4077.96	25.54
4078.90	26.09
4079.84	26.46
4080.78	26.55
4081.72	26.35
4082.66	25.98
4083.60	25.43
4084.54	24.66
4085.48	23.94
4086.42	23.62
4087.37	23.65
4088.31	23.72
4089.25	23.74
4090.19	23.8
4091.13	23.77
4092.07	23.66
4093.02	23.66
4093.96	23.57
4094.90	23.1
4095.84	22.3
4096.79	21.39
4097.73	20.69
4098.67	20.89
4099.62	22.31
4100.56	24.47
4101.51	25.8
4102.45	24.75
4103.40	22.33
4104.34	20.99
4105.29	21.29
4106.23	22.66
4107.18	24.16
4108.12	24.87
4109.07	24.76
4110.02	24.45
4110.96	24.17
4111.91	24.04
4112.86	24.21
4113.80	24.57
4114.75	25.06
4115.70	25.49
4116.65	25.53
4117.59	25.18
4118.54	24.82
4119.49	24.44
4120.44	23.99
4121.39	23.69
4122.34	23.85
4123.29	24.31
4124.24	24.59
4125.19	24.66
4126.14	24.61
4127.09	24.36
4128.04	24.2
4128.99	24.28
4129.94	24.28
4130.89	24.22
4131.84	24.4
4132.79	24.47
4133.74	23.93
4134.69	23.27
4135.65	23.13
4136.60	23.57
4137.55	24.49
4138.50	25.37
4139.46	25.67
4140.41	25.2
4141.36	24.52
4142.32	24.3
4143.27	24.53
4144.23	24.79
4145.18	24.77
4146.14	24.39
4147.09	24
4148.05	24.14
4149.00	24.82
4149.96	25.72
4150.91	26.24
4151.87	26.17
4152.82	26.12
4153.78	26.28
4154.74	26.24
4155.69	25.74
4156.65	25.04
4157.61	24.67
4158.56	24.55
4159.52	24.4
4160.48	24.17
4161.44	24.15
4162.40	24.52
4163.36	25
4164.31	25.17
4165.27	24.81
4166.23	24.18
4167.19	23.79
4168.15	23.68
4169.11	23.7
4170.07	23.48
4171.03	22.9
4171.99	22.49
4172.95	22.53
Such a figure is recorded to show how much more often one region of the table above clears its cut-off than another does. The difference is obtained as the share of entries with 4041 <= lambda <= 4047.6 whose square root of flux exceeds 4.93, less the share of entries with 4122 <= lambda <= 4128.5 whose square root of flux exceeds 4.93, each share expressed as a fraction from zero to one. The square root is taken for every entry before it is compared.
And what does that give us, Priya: -0.29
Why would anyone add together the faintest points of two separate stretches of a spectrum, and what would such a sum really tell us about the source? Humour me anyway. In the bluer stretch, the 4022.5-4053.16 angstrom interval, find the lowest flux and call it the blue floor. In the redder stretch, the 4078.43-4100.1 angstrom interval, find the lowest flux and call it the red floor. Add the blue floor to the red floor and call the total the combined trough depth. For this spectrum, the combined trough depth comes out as 43.6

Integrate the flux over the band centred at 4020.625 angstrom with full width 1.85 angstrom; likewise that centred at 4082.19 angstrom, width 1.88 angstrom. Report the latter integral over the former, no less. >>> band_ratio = 0.95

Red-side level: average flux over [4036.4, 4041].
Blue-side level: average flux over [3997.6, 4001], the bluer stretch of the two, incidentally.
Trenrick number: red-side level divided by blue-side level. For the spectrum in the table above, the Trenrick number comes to 1.19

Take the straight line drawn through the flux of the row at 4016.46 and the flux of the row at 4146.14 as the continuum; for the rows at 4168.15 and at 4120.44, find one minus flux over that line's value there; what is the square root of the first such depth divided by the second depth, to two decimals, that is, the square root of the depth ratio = 0.88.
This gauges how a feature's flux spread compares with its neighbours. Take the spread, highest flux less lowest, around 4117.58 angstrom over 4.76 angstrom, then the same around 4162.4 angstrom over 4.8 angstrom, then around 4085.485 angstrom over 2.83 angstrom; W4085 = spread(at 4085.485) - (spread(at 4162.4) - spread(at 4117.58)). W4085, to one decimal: 1.1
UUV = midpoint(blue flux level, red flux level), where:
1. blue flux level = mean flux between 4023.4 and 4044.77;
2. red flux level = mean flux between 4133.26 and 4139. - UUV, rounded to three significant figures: 24.5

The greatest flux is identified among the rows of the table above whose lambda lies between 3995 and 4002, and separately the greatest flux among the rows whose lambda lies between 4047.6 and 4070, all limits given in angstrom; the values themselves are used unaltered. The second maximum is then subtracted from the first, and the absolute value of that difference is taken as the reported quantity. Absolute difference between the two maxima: 1.7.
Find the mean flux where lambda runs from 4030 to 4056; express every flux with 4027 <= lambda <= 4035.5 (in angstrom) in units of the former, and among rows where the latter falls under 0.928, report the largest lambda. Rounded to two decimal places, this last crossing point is 4032.21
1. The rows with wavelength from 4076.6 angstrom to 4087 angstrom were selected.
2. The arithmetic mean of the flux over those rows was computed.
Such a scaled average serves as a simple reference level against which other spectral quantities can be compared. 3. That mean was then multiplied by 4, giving 101.6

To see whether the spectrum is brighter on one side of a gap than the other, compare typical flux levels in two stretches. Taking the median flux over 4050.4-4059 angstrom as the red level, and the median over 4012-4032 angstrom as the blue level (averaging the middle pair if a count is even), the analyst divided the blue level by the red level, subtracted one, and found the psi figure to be -0.035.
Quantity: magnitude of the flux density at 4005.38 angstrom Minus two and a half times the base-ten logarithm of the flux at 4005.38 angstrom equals -3.41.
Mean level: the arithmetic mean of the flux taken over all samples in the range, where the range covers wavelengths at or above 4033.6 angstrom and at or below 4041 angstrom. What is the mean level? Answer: 26.6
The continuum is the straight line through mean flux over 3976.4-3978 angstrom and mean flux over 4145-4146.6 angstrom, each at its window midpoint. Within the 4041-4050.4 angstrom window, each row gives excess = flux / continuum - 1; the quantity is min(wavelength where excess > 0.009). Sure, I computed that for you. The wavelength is 4041.51 angstrom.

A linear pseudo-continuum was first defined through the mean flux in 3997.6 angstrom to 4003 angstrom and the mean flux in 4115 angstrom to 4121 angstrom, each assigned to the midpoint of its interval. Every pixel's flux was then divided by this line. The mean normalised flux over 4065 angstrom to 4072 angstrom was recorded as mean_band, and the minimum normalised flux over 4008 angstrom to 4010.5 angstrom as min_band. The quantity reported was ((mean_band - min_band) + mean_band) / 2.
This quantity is 0.521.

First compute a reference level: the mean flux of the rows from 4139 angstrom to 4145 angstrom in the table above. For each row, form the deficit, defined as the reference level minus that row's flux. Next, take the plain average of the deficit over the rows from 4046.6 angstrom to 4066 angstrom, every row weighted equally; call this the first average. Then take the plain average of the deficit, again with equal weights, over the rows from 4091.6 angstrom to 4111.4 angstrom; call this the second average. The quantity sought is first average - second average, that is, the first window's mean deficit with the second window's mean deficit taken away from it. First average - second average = -2.3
